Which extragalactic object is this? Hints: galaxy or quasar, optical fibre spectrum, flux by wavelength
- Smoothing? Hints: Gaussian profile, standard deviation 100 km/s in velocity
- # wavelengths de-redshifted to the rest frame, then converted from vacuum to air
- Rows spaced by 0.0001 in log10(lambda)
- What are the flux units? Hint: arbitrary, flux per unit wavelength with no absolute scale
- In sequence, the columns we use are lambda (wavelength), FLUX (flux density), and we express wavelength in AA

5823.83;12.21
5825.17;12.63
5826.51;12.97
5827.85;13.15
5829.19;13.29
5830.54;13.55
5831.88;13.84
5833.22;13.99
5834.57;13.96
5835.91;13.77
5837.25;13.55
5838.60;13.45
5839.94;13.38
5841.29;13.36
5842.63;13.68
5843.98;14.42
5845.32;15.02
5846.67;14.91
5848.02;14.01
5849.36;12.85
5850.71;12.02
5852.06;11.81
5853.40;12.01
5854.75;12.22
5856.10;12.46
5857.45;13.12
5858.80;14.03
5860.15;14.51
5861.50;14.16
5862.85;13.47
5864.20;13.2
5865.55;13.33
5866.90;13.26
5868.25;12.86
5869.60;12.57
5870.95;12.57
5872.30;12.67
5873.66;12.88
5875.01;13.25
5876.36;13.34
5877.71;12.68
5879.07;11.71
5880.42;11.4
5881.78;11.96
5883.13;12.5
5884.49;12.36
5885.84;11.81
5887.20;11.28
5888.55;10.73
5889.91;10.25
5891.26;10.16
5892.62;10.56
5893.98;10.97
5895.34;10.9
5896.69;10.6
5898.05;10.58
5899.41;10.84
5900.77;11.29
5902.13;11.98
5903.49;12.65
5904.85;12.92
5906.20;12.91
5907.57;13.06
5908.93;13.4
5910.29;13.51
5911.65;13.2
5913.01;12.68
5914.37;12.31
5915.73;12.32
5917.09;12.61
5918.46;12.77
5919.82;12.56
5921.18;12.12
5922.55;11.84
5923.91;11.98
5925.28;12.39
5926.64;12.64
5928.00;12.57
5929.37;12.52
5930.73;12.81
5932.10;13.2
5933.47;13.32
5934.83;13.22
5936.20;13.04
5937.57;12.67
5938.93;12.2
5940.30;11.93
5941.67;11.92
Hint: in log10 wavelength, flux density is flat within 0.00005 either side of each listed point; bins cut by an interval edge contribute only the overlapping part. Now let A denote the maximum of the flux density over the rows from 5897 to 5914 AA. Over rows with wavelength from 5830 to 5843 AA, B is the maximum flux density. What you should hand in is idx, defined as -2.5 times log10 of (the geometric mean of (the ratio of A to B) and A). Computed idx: -1.39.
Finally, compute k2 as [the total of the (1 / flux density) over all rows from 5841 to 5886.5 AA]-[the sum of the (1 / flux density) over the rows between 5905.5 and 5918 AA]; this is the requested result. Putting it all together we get 1.93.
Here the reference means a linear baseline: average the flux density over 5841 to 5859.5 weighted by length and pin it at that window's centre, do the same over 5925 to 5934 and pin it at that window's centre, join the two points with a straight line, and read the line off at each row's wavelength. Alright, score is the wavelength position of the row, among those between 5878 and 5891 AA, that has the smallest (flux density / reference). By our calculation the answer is 5889.91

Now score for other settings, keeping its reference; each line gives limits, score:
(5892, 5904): 5892.62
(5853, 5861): 5853.40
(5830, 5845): 5841.29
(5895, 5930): 5898.05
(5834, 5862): 5852.06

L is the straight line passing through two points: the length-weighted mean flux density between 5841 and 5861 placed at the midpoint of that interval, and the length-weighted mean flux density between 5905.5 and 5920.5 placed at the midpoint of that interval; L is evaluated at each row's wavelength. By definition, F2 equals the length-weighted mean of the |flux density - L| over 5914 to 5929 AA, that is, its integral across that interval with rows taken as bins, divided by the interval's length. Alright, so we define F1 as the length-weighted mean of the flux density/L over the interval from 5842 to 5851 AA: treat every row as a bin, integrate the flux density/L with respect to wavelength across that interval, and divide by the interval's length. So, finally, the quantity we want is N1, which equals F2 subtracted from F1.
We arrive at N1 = 0.63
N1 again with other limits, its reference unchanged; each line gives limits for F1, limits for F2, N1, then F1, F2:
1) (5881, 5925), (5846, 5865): 0.06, 0.92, 0.86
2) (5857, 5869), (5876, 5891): -0.36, 1.02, 1.38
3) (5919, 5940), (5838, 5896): 0.02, 0.99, 0.97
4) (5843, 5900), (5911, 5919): 0.64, 0.94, 0.30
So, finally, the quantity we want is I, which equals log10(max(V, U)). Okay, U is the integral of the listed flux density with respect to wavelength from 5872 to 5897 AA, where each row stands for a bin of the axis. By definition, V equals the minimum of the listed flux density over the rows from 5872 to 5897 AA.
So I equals 2.47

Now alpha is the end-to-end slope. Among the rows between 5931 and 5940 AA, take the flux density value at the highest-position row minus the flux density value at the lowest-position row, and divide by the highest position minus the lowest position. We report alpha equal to -0.15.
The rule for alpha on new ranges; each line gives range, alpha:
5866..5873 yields -0.11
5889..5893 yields 0.11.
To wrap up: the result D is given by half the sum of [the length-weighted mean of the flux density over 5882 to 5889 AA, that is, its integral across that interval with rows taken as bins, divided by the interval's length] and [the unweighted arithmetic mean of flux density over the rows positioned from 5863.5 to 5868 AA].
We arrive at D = 12.5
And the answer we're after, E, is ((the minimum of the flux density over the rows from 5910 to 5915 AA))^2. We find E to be 152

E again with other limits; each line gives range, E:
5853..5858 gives 144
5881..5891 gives 105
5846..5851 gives 144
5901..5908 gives 144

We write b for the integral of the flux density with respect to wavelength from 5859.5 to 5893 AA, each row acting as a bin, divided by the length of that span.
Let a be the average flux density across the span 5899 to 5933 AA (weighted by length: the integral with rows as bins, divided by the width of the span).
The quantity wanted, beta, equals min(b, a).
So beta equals 12.4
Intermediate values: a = 12.5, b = 12.4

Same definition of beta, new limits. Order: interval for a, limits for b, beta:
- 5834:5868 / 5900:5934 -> 12.6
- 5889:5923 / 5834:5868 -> 12.0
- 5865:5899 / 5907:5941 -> 11.9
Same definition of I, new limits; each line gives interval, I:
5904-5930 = 2.52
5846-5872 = 2.53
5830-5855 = 2.53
